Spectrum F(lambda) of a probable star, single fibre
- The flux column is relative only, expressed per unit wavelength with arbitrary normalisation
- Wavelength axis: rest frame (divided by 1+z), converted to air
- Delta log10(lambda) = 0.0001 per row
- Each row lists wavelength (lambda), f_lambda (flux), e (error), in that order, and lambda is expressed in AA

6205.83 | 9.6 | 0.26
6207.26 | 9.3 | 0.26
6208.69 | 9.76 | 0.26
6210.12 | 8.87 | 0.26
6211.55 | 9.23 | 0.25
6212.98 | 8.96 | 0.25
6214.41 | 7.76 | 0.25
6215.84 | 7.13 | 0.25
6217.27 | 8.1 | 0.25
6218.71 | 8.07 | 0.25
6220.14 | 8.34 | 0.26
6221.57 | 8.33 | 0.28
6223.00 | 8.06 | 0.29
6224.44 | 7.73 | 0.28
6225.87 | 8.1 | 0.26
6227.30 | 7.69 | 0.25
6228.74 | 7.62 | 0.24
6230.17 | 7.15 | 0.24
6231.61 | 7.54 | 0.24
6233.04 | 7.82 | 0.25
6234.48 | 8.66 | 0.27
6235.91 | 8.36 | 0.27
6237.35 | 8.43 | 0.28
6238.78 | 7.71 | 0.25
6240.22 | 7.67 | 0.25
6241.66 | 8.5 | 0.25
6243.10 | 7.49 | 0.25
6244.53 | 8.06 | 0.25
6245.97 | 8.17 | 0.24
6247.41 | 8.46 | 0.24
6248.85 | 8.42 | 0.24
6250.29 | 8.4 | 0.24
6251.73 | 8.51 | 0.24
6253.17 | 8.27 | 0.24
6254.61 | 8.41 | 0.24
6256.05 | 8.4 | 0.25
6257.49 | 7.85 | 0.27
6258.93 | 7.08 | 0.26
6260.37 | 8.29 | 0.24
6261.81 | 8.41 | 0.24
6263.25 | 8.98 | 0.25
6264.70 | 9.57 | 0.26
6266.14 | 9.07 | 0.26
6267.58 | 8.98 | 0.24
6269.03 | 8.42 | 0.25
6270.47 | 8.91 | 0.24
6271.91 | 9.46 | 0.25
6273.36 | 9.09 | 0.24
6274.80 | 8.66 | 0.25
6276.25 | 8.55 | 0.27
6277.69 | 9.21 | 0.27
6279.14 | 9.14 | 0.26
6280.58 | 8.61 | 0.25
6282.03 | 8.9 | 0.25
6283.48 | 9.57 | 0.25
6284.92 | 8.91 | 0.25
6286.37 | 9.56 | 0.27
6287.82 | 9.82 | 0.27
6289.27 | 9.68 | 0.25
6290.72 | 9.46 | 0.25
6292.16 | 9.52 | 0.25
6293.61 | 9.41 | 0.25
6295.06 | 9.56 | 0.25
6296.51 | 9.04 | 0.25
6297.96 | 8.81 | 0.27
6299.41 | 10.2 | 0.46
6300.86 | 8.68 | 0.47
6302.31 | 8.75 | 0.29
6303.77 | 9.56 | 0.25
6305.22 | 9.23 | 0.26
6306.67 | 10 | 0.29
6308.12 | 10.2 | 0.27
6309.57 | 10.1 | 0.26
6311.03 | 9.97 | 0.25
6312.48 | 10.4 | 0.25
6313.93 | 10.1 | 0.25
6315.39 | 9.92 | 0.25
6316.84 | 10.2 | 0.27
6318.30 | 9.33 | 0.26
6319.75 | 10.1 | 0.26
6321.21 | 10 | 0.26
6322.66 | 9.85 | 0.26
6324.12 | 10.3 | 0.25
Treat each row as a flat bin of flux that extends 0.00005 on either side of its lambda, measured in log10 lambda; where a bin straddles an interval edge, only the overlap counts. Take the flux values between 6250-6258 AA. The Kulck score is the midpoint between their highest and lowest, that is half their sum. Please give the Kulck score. 8.2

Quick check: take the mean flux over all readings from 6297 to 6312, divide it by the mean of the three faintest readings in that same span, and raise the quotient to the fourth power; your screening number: 1.42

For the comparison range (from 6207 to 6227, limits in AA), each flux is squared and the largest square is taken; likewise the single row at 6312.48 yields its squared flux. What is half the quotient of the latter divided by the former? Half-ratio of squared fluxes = 0.57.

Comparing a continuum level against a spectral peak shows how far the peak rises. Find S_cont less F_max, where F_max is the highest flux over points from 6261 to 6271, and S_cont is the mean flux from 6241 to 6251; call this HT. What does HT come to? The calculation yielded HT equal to -1.36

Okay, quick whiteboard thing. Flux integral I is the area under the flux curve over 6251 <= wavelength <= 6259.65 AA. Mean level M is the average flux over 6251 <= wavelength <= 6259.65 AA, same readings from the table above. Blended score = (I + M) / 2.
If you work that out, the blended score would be 39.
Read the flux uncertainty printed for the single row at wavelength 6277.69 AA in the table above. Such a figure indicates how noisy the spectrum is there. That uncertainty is 0.270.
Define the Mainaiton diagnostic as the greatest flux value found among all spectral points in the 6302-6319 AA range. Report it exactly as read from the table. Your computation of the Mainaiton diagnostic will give 10.4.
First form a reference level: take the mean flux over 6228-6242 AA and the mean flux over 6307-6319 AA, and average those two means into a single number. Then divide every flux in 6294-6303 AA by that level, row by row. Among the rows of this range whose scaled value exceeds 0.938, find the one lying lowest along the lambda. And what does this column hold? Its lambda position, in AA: 6295.06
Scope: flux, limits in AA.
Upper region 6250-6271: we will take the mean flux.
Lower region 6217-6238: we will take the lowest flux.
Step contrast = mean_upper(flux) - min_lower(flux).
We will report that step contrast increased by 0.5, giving 1.9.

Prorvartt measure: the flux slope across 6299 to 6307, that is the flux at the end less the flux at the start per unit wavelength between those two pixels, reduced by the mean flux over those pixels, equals -9.4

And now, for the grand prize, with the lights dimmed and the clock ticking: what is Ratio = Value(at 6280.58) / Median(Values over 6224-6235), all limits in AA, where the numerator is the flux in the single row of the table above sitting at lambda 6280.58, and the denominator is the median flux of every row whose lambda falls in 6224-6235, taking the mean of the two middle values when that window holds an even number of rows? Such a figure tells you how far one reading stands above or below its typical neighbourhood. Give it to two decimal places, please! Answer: 1.12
